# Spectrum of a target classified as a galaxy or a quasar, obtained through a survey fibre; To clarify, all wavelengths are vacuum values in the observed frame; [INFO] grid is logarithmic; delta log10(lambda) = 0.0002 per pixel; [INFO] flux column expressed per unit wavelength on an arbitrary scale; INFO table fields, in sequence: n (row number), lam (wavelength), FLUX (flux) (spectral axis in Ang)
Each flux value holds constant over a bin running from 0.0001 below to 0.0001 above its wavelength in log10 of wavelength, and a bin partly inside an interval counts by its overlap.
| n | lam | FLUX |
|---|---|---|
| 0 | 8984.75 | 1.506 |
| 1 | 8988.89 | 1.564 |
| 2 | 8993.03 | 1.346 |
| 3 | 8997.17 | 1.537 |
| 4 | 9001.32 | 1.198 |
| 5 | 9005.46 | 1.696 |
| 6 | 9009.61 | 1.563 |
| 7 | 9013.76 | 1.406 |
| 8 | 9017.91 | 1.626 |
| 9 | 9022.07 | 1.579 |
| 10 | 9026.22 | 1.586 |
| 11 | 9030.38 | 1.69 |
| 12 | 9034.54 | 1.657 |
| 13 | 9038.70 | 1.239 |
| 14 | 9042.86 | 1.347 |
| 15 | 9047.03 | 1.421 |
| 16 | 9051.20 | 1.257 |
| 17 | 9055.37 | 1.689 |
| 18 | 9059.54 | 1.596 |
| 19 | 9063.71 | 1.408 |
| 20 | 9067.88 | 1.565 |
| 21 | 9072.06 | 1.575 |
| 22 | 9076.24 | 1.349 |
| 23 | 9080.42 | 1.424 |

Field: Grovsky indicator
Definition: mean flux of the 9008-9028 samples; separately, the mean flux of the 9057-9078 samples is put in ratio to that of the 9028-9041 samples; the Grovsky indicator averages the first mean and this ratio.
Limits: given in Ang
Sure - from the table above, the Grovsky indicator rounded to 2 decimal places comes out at 1.27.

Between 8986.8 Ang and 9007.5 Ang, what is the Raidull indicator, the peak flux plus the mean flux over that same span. 3.16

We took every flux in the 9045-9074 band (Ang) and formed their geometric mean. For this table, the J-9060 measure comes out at 1.50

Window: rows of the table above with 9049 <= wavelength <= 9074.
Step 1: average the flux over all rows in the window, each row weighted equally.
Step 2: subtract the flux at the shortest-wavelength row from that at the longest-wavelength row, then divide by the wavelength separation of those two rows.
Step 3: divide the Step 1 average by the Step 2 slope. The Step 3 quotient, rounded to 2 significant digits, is 99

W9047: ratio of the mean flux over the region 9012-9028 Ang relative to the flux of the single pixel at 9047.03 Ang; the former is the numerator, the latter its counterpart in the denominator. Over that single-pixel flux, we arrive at 1.09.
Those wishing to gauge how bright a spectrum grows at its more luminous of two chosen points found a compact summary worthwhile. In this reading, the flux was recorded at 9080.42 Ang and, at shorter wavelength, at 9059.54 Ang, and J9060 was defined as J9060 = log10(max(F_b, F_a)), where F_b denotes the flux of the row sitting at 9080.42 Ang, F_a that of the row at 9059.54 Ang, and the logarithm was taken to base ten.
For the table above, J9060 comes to 0.203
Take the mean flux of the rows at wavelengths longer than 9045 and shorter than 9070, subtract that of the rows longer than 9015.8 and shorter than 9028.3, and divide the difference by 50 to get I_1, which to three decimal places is -0.002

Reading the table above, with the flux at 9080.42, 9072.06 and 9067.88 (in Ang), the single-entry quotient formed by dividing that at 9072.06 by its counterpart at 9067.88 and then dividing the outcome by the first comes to 0.707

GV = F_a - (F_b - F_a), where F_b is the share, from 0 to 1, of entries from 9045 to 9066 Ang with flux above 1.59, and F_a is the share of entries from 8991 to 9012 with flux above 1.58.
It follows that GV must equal 0.0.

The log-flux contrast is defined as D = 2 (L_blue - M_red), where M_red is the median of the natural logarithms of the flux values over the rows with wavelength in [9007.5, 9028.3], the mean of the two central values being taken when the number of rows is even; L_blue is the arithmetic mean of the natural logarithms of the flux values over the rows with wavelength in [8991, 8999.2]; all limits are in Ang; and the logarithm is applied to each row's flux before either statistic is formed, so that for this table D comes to -0.19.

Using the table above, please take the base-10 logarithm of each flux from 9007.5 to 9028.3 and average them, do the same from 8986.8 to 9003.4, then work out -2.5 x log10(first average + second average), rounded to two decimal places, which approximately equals 1.18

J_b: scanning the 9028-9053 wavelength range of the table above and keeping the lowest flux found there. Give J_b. 1.239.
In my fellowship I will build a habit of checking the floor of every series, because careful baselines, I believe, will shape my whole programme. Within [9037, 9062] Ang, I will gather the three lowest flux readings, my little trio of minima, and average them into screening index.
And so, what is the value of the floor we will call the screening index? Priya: 1.28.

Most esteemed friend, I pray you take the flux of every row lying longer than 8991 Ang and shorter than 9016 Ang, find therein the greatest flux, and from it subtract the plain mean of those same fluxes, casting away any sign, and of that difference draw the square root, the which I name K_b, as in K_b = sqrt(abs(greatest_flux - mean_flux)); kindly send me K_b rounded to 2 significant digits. 0.49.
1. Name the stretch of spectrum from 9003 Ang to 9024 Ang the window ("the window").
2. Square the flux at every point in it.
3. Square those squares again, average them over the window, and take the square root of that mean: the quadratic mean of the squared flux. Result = 2.50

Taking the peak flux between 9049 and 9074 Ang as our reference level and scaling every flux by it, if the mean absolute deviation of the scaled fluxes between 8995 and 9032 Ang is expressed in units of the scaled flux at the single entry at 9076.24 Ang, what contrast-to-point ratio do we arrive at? 0.080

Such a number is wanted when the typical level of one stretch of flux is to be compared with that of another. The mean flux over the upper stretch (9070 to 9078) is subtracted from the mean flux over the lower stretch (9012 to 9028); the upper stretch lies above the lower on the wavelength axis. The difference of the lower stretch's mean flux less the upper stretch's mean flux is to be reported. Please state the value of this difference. 0.09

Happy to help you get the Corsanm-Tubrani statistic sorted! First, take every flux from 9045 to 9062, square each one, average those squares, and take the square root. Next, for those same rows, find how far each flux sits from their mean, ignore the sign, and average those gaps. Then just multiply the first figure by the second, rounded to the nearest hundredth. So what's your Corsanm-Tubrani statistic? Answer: 0.23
